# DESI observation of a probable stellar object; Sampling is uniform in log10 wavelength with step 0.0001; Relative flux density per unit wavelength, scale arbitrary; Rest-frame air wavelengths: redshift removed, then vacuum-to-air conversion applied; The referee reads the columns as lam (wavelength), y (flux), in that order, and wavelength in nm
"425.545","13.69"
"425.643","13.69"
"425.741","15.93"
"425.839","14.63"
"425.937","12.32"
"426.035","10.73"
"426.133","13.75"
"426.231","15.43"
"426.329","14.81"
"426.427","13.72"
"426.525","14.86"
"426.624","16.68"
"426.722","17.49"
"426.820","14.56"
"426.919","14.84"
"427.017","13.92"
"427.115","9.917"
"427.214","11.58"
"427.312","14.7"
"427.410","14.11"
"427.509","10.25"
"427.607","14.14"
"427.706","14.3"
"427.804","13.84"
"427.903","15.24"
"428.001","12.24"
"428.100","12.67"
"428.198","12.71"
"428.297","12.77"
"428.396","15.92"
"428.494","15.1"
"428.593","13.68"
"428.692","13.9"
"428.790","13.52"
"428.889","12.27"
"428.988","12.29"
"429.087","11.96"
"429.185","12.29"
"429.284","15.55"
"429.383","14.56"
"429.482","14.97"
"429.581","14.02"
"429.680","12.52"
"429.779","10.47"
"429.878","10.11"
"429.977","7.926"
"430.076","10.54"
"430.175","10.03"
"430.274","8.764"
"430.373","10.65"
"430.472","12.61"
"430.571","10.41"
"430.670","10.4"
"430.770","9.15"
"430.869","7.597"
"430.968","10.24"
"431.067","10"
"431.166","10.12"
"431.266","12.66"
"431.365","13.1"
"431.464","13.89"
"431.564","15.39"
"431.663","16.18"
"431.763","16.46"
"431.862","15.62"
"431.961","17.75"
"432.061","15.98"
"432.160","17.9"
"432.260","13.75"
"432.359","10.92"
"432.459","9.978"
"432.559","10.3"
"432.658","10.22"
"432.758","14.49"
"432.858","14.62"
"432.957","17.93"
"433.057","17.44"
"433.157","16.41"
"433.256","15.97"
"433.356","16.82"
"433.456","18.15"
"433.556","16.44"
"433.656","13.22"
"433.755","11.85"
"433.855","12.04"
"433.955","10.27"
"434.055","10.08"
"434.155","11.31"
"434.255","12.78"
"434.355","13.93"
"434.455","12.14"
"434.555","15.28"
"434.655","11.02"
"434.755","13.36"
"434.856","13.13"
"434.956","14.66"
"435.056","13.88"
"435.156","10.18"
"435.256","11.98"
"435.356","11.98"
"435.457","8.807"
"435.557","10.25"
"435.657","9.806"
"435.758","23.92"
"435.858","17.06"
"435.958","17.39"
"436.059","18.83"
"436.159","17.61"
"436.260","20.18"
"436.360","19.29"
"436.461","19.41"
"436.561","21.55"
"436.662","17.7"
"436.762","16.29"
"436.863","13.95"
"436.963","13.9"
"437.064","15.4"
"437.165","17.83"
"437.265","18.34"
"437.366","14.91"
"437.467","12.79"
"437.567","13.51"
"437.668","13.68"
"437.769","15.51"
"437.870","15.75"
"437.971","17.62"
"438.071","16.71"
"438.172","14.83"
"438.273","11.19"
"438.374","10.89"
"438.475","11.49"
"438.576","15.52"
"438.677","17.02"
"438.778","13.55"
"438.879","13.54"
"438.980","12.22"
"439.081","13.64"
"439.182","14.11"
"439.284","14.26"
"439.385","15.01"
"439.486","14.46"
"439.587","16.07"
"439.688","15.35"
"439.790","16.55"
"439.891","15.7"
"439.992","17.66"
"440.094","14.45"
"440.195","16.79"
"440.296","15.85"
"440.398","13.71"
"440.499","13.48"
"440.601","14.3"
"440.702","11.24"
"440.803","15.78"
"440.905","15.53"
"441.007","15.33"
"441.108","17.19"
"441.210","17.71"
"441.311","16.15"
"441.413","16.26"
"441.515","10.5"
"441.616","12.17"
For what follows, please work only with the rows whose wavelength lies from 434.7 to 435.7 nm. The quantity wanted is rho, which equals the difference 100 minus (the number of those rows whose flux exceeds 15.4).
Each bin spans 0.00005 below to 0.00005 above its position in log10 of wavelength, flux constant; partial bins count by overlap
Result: 100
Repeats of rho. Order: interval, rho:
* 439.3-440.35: 94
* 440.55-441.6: 94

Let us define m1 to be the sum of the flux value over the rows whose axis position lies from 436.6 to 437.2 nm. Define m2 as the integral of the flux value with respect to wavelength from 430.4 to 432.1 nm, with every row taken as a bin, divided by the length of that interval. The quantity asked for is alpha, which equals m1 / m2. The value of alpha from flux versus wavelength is 7.5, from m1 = 95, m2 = 12.8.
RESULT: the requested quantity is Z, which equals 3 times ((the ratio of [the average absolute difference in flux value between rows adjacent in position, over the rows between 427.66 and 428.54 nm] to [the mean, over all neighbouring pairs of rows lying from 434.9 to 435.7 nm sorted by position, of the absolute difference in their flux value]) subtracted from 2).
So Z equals 3.83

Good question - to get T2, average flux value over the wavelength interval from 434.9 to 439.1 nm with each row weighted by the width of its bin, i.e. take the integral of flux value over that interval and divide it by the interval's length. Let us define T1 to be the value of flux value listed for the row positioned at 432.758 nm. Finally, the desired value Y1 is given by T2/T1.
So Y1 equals 1.0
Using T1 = 14.49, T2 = 15.1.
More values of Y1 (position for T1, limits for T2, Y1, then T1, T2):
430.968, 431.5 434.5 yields 1.4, 10.24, 14.2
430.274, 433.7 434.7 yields 1.4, 8.764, 12.1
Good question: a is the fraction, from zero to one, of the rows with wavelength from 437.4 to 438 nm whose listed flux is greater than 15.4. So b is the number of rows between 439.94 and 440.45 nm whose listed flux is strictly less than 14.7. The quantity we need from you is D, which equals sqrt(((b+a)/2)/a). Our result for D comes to 1.6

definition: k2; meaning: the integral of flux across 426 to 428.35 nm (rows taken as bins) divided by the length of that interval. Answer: 13.7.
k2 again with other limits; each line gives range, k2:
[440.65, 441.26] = 15.5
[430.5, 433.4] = 13.5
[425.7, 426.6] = 14.1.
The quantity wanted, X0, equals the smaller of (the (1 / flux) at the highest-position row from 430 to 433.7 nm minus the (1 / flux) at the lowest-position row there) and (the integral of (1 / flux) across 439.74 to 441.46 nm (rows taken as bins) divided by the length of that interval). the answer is -0.019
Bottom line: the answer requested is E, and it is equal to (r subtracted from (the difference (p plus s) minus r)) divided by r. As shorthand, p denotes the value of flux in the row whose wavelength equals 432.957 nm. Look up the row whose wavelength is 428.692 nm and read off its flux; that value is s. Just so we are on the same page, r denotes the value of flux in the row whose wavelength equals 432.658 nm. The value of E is 1.1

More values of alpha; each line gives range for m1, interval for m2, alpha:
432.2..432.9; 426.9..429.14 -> 6.3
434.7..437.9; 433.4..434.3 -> 38.1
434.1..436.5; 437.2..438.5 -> 24.0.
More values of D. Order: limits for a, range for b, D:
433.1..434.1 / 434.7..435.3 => 2.5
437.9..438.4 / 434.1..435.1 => 3.4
